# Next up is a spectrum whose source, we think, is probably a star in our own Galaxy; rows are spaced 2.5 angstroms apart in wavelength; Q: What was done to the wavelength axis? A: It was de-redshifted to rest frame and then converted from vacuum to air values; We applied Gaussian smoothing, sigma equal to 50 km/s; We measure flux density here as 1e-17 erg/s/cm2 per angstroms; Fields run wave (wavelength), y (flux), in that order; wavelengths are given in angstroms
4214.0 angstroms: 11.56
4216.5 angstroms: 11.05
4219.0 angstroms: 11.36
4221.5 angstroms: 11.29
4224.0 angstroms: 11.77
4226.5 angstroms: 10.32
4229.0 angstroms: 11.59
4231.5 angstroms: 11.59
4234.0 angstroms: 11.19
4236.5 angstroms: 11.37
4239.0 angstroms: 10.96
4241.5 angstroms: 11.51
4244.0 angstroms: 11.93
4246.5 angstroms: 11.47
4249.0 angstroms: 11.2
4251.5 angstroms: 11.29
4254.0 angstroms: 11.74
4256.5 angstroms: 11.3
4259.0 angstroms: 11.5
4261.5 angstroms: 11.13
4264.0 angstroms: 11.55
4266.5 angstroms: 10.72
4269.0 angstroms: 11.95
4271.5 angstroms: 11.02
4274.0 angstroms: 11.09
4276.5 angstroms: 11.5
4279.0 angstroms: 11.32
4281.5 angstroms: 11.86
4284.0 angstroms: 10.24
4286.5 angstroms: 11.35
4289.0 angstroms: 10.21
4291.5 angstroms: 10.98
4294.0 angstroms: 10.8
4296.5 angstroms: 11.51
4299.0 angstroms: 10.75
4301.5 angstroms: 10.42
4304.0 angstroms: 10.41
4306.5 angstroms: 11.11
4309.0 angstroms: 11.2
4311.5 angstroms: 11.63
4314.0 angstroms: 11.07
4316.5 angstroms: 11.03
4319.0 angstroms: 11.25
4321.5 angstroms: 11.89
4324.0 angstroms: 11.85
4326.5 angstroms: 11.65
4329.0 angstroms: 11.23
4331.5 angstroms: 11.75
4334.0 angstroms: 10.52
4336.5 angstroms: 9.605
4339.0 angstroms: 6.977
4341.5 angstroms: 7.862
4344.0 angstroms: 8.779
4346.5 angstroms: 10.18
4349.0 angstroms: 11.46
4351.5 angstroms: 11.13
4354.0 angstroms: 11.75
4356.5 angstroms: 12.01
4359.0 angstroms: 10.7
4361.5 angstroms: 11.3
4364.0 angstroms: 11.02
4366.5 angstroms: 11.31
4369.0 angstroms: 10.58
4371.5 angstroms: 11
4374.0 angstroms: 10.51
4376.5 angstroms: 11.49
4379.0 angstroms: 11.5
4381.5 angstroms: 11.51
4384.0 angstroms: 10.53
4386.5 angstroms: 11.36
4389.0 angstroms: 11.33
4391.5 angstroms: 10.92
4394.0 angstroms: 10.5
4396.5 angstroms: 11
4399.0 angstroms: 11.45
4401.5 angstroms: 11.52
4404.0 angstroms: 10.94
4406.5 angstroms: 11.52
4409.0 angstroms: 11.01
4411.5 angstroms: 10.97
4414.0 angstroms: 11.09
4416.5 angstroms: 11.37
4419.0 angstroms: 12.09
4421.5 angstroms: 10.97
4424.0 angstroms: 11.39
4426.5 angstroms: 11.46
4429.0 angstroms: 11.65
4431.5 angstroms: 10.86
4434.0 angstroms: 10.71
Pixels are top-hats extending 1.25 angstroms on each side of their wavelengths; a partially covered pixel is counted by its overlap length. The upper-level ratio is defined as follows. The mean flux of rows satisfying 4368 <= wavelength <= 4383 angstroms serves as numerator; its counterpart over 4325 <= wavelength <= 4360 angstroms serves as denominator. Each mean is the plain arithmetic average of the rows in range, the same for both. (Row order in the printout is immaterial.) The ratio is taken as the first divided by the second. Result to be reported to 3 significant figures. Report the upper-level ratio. 1.07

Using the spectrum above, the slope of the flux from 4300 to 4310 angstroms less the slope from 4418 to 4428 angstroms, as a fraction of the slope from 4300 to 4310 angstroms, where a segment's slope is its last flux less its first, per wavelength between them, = 1.8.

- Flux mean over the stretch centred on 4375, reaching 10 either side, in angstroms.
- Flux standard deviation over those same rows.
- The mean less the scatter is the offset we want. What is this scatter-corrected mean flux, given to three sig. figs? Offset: 10.6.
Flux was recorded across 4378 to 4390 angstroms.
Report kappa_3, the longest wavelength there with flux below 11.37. 4389.0 angstroms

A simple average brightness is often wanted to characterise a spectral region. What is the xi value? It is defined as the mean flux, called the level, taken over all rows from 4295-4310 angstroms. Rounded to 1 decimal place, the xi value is 10.9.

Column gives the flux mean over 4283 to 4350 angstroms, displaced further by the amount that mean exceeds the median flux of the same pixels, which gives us 10.3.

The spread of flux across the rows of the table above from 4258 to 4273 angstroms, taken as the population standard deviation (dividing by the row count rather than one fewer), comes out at 0.40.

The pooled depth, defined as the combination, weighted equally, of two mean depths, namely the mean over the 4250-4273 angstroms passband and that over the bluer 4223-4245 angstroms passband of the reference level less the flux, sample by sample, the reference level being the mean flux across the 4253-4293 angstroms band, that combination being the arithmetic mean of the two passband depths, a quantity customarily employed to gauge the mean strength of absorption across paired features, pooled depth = -0.14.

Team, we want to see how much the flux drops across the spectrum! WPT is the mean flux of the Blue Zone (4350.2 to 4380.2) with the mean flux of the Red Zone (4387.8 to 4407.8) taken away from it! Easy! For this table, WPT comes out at 0.0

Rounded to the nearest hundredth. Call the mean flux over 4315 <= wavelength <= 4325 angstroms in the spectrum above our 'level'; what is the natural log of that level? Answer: 2.44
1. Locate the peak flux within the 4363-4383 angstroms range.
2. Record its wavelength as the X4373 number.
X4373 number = 4381.5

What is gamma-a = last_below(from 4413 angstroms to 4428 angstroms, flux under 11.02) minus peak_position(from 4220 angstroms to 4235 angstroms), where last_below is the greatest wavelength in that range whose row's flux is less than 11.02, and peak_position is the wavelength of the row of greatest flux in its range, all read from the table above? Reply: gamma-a 197.5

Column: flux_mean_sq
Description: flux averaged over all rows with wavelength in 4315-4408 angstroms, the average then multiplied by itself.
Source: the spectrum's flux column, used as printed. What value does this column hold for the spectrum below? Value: 119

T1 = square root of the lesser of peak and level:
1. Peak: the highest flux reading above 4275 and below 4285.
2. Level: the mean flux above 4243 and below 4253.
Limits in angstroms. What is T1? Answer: 3.39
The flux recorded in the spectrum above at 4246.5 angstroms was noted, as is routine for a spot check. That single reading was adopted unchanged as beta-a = 11.47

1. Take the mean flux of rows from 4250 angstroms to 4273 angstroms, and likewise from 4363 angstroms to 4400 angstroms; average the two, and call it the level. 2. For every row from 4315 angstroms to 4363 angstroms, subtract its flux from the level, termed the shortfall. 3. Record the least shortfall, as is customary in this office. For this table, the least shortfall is -0.80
